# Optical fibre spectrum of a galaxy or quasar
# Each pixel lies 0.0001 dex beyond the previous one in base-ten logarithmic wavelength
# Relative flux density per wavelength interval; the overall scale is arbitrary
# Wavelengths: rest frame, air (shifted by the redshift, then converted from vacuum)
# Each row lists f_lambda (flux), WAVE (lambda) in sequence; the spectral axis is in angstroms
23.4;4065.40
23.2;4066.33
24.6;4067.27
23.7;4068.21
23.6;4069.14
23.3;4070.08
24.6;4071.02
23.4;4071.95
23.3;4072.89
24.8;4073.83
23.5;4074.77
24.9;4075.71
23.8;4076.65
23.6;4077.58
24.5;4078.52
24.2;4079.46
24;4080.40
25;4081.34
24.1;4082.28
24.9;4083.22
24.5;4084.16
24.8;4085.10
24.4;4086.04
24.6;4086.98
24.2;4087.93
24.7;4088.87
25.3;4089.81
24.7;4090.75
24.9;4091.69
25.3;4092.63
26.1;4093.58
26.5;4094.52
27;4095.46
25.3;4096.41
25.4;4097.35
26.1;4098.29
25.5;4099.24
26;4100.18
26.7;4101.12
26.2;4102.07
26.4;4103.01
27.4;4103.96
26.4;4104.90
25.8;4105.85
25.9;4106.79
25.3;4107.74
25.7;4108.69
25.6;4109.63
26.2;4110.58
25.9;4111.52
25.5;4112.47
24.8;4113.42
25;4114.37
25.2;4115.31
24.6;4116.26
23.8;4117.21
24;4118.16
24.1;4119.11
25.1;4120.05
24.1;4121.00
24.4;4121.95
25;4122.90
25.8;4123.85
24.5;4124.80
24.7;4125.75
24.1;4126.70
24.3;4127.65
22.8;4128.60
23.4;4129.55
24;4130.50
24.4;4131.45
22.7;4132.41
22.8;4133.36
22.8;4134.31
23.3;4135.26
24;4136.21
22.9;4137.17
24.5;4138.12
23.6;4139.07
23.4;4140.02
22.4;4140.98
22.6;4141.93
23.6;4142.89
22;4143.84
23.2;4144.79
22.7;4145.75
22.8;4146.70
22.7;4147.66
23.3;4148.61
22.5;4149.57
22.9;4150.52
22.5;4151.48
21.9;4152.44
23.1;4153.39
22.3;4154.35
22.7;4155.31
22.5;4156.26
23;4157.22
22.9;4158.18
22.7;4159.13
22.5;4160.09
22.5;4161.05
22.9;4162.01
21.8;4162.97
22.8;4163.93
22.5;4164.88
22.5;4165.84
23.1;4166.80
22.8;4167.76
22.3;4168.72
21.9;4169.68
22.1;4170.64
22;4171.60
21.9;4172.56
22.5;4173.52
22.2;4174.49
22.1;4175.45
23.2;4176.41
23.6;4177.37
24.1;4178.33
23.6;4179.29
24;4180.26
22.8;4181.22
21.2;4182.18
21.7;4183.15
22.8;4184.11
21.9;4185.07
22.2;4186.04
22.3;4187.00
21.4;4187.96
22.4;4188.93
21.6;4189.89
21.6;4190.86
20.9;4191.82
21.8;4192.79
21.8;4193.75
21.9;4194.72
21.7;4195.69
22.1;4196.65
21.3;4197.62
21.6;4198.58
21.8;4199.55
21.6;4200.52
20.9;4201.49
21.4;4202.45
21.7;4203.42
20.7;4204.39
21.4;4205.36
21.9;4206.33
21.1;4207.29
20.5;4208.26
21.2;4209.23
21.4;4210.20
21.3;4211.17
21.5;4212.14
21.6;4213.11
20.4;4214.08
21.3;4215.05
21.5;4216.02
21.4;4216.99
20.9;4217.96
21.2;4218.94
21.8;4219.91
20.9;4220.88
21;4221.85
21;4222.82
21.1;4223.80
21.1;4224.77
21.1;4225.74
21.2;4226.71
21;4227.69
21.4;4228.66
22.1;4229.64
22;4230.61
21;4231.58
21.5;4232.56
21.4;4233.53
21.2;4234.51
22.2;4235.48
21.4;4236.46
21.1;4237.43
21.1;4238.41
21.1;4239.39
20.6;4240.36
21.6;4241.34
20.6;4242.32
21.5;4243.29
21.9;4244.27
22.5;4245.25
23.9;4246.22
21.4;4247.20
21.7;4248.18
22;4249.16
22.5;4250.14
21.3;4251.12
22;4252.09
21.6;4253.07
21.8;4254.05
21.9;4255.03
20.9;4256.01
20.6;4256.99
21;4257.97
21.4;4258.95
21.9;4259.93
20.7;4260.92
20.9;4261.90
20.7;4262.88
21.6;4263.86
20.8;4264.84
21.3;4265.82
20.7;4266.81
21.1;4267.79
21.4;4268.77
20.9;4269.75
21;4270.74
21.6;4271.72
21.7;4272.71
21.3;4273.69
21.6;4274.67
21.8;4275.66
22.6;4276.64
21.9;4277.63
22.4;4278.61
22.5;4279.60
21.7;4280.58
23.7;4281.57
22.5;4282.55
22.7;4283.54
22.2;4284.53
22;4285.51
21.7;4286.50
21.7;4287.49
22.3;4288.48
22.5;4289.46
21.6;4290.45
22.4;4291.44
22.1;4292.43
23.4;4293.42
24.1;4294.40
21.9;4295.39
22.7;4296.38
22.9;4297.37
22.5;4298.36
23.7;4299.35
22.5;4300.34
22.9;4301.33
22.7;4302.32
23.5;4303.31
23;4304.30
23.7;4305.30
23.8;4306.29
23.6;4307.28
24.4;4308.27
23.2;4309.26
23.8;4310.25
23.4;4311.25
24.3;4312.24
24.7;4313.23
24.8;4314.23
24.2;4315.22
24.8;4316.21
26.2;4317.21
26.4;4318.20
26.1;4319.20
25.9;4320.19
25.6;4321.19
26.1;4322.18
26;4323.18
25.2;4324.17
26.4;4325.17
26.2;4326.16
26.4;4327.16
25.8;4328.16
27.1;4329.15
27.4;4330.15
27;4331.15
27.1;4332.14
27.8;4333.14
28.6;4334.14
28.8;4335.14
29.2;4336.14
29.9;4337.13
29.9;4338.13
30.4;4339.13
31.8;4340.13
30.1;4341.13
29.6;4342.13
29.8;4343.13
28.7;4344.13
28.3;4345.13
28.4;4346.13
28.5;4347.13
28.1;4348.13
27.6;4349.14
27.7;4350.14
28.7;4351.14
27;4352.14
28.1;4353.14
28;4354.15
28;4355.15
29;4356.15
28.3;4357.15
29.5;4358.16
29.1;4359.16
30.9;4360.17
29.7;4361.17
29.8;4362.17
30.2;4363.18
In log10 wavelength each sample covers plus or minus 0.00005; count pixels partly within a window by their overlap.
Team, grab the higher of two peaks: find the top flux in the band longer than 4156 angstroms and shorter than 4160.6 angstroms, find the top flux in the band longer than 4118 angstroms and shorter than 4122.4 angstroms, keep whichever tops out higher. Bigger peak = 25.1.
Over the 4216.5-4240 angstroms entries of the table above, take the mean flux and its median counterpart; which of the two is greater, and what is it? 21.3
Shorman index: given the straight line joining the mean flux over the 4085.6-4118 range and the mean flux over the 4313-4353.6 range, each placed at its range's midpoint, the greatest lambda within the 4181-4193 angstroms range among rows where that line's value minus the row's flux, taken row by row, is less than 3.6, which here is 4184.11 angstroms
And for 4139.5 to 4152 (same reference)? 4151.48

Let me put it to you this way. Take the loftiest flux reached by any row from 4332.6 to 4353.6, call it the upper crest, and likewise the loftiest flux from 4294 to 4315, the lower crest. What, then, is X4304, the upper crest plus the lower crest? 56.6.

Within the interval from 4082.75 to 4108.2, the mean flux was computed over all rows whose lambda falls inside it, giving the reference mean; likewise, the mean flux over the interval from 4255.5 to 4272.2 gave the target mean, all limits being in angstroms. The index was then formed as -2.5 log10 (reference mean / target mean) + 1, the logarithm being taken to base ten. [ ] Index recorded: 0.79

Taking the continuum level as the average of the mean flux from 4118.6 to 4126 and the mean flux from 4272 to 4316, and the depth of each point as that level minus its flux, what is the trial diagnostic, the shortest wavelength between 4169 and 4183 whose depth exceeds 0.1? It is 4169.68 angstroms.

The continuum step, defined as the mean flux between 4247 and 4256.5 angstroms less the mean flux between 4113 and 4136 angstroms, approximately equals -2.4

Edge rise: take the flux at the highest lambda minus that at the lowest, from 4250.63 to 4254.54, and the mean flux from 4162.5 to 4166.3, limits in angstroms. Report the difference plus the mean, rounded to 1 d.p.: 22.9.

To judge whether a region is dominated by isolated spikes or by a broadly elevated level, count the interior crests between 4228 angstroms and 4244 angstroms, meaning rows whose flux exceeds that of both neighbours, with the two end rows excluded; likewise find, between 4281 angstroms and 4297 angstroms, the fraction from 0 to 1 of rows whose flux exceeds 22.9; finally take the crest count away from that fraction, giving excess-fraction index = -3.8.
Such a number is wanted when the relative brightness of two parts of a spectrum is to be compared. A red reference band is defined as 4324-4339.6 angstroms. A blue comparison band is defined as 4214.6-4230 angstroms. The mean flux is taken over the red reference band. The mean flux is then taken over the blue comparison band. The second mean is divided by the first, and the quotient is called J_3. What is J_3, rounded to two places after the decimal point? 0.77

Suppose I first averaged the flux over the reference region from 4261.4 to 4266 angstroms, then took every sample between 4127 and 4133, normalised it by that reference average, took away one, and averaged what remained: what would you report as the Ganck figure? 0.12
